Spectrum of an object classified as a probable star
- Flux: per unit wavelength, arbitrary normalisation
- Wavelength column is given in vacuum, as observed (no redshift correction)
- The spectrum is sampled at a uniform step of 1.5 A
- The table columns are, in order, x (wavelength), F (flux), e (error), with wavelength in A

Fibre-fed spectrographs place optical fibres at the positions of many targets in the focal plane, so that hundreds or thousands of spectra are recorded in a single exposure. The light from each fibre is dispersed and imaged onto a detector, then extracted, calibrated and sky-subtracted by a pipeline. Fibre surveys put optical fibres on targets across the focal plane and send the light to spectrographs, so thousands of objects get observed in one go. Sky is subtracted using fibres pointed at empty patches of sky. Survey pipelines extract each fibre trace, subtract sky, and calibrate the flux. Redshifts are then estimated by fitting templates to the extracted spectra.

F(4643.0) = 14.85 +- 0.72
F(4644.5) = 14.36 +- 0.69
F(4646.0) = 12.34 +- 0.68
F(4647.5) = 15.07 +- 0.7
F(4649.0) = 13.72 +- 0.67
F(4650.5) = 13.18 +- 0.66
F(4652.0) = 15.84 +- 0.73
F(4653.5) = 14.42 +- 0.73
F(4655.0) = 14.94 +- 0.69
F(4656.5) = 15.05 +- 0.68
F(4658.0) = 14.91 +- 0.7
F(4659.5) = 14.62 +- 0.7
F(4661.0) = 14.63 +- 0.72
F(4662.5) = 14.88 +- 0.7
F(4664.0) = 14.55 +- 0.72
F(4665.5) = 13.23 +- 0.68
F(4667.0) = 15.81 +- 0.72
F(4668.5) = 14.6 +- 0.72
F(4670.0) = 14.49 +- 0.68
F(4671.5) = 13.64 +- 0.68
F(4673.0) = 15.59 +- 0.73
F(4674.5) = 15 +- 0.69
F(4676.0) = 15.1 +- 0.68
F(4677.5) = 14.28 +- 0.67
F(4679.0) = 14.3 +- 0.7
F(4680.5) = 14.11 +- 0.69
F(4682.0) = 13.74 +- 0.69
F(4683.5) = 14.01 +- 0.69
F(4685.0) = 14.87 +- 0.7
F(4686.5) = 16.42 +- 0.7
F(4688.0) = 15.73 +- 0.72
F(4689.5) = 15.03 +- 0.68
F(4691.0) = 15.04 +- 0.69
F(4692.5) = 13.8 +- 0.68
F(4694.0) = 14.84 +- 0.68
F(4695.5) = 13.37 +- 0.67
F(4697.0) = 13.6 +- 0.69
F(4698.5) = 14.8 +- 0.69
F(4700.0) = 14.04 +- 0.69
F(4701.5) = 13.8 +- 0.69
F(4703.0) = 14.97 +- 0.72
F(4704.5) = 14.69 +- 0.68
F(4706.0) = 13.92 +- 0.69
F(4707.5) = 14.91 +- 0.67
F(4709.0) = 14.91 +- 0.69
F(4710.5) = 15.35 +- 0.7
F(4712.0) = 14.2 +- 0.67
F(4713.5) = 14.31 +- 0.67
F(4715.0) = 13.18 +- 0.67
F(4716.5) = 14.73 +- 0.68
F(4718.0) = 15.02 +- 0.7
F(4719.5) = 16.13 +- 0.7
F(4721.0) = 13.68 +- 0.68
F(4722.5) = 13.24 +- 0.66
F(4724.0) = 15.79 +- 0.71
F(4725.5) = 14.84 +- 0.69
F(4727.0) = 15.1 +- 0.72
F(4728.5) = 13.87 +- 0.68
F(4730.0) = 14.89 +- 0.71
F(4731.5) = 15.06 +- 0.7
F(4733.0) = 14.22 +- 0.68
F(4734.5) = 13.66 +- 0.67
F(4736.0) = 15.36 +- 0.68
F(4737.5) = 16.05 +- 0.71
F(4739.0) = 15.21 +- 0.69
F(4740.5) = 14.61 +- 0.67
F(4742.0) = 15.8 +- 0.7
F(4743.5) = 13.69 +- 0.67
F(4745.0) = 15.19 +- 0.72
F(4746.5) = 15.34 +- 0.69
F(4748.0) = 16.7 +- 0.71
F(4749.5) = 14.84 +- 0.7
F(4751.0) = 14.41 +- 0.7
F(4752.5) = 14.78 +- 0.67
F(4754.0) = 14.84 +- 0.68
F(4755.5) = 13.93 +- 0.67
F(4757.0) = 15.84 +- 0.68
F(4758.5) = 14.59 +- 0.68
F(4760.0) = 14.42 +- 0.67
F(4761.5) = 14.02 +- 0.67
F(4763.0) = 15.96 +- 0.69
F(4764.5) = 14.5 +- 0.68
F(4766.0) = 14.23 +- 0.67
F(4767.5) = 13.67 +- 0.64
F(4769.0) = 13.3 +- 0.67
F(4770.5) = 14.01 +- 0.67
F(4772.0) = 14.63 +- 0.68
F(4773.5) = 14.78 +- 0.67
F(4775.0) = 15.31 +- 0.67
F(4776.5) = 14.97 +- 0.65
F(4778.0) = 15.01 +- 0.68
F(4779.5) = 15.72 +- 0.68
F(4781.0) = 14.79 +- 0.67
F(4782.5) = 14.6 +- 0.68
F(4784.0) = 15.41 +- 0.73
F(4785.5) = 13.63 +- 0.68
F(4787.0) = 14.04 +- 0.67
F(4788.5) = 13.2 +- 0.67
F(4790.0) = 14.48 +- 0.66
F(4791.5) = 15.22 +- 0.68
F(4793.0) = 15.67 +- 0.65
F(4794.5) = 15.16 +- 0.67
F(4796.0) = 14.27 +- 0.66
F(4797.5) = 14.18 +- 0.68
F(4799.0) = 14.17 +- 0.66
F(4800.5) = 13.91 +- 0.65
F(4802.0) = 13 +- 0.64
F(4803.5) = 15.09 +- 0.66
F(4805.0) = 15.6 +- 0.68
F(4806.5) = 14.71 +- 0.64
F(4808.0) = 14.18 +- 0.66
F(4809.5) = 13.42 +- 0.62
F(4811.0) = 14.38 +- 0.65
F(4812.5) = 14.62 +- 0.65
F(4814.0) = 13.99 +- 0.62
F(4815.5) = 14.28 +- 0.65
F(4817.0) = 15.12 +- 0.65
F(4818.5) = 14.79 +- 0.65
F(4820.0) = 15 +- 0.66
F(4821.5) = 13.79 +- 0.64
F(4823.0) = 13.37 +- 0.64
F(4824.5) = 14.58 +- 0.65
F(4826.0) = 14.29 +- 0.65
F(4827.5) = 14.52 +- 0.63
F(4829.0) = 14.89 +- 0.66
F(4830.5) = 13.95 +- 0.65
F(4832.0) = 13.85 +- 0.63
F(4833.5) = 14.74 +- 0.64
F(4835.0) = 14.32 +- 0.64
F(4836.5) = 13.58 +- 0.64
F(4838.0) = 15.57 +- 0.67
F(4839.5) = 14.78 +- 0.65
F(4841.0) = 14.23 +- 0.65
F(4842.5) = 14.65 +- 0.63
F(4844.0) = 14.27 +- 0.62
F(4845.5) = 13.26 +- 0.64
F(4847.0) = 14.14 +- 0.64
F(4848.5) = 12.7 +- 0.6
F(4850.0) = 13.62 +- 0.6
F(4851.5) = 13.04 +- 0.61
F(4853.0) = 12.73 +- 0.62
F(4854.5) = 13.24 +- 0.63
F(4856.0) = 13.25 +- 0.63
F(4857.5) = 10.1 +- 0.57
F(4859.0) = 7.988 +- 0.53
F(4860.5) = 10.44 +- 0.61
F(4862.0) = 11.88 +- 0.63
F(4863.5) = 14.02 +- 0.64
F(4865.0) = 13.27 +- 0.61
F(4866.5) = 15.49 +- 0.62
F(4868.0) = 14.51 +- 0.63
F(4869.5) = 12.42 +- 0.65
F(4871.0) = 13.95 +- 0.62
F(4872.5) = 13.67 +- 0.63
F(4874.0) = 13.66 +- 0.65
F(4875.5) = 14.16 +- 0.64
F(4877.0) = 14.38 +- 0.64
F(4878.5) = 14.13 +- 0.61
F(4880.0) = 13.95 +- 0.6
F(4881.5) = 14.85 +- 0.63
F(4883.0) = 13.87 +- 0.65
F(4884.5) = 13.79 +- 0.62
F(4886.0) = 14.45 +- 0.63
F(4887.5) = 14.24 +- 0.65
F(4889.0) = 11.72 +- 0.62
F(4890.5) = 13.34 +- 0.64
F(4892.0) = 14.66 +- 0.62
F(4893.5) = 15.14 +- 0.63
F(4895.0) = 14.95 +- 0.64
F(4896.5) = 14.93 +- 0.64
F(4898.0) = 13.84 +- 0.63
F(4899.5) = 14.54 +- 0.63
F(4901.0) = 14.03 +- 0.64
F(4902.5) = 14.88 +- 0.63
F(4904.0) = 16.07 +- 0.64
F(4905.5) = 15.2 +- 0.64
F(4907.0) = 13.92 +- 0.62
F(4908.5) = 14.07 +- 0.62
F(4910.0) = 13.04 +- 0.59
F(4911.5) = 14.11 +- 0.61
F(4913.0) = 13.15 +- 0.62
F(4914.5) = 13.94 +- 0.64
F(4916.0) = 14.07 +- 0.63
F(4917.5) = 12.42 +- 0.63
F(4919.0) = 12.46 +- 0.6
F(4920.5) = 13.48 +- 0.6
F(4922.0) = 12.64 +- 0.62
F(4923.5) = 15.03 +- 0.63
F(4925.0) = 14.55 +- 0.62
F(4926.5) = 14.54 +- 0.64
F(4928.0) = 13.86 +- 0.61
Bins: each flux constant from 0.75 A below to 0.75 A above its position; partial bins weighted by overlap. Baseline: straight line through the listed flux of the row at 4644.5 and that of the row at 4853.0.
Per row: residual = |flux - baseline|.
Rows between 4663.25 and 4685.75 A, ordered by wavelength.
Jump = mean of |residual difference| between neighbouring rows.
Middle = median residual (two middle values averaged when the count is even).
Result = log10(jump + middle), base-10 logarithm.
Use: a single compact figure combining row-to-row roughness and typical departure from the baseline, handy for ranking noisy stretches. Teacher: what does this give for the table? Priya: -0.04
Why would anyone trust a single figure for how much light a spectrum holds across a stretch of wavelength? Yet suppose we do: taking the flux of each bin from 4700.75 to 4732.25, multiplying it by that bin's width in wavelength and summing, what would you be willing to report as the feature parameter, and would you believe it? 460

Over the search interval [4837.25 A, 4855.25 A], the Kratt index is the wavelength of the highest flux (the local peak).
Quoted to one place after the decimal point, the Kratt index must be 4838.0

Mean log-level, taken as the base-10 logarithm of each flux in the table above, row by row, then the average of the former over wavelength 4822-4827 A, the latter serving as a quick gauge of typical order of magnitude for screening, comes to 1.15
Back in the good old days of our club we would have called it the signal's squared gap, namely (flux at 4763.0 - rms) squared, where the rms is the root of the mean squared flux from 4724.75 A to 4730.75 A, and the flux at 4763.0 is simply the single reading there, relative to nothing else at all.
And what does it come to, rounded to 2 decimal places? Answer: 1.63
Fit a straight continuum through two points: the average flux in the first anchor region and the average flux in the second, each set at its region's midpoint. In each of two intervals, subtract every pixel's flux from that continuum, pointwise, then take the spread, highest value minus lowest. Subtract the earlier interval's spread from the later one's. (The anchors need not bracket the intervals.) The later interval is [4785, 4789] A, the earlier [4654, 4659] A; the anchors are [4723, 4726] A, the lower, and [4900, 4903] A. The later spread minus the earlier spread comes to 0.70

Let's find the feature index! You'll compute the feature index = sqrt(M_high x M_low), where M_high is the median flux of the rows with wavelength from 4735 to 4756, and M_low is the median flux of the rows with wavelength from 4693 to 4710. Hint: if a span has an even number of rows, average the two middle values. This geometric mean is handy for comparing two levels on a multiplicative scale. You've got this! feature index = 14.9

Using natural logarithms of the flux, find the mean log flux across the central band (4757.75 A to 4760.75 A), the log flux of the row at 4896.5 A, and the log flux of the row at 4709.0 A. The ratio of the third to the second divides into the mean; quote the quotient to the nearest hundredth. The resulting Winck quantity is 2.68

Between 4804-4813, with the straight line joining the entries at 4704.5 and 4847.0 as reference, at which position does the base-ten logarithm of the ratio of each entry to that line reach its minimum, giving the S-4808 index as 4809.5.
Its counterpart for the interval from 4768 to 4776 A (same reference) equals 4769.0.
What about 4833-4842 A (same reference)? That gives 4836.5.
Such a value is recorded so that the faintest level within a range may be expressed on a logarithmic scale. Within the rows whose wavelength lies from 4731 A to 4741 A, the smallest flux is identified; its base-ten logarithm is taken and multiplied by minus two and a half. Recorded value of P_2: -2.839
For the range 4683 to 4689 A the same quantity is -2.866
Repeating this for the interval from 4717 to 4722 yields -2.840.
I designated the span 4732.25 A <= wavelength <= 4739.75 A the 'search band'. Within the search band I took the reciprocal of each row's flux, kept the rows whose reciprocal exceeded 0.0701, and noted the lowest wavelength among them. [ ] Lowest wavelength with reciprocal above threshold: 4733.0 A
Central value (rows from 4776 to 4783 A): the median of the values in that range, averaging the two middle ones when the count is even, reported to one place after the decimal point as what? 15.0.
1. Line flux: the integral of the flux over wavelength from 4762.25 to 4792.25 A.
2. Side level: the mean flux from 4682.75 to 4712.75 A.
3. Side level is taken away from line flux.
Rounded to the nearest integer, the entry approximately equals 423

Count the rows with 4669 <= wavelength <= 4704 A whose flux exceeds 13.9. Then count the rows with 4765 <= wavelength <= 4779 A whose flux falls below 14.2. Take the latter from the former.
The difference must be 14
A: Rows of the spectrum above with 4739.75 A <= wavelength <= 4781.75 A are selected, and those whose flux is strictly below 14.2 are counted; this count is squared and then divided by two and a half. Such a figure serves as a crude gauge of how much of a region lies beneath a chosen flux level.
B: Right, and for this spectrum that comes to 14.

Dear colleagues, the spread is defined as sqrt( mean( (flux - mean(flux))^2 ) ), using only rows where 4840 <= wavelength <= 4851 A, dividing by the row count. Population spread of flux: 0.6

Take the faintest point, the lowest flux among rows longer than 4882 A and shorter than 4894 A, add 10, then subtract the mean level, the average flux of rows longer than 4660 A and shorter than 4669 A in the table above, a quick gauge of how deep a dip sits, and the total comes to 7.1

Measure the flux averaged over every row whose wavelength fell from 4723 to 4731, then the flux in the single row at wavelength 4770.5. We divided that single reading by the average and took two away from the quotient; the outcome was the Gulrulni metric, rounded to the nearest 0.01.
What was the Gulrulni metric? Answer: -1.06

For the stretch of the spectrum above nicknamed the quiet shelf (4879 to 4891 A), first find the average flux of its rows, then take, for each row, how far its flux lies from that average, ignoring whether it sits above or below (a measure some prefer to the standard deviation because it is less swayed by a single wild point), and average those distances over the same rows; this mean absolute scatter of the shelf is 0.62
